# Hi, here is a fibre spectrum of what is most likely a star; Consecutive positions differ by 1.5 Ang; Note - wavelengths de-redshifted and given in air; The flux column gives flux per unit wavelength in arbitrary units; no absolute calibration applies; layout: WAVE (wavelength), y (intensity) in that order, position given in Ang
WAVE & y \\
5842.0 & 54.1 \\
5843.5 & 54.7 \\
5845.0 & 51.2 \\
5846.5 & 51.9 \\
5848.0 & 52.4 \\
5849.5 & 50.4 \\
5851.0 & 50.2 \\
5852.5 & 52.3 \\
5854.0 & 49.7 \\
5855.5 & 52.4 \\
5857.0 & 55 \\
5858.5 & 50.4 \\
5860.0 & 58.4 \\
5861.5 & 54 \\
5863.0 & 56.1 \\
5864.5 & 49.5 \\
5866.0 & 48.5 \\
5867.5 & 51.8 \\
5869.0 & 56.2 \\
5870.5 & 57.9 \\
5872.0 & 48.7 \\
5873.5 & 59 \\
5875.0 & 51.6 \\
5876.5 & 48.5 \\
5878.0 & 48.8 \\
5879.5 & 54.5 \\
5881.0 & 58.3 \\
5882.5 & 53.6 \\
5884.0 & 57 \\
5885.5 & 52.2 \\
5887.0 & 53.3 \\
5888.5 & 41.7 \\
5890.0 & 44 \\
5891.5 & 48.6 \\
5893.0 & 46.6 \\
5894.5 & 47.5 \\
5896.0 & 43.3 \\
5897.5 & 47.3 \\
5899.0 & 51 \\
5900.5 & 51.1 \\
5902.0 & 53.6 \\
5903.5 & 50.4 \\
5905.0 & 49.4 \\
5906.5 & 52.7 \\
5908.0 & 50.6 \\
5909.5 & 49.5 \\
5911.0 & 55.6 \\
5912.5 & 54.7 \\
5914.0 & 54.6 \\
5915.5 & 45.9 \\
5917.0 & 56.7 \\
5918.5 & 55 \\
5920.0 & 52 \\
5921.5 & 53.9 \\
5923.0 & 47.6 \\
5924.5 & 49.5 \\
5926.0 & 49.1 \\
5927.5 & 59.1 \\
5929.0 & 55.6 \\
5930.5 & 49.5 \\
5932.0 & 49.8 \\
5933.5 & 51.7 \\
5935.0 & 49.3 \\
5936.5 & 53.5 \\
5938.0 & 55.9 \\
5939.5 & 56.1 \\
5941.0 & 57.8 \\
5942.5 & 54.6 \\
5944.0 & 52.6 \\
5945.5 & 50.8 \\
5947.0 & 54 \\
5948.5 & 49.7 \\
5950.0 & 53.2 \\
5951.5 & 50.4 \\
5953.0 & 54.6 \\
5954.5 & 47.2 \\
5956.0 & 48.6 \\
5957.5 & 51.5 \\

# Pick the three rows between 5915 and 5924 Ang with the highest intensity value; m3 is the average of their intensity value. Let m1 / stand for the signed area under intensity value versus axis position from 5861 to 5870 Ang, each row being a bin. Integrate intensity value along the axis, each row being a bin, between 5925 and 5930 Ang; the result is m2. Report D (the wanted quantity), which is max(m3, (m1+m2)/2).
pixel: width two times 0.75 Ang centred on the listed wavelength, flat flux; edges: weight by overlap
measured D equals 373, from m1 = 475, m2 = 270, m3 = 55.2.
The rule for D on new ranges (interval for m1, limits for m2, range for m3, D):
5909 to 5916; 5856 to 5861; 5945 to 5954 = 319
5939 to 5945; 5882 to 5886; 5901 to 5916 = 274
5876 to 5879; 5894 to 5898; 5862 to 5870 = 165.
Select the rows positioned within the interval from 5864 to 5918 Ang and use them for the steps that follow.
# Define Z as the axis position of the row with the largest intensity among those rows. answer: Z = 5873.5 Ang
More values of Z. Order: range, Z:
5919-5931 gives 5927.5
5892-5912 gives 5911.0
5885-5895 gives 5887.0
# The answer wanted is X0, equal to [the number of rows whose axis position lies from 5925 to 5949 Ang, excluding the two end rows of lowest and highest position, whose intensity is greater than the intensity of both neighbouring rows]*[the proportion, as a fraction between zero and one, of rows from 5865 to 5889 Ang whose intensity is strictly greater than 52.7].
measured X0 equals 2.0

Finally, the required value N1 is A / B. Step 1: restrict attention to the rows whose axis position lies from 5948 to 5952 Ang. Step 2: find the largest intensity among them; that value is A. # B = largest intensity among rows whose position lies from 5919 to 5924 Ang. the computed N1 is 0.99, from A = 53.2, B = 53.9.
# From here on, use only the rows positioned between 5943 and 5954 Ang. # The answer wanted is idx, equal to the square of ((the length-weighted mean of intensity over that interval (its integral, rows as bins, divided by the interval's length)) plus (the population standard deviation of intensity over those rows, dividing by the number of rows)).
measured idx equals 2904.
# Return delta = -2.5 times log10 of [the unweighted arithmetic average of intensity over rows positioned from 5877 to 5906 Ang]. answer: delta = -4.25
